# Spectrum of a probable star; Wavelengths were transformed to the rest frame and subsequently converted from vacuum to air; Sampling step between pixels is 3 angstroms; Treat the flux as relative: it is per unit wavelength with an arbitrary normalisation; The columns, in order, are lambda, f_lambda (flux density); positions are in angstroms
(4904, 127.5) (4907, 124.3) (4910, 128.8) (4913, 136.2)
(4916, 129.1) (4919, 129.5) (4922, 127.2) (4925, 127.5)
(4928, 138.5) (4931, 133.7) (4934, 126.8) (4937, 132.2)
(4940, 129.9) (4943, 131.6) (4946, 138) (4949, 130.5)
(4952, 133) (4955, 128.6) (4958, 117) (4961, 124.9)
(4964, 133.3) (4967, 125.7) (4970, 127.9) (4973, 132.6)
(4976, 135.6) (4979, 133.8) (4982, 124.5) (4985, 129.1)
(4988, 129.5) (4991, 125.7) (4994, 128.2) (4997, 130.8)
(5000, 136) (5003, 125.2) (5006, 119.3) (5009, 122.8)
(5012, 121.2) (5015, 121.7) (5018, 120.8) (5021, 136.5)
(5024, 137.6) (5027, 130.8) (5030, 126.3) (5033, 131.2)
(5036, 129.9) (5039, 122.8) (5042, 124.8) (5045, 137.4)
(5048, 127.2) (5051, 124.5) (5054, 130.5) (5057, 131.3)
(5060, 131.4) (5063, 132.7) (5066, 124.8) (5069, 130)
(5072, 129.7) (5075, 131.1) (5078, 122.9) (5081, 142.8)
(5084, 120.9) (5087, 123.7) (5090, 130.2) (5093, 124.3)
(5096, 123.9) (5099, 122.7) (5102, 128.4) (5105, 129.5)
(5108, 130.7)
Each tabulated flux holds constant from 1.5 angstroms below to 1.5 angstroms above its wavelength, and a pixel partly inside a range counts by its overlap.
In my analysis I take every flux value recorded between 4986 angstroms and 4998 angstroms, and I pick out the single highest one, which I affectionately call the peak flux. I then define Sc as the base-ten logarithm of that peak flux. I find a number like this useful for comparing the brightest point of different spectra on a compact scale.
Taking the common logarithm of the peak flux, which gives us 2.12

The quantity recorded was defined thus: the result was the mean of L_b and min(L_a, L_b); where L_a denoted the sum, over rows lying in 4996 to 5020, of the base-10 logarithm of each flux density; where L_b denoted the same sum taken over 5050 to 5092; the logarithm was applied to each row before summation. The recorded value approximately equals 23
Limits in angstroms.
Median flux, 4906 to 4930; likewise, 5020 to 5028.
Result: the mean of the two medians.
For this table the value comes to 133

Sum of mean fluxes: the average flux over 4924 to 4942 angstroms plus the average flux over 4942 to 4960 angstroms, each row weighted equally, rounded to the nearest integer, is 261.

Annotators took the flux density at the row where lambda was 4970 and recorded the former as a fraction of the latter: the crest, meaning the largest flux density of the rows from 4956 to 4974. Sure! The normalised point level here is 0.96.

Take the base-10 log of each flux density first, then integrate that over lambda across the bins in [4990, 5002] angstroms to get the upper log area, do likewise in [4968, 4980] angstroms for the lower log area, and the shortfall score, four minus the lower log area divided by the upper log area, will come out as 3.00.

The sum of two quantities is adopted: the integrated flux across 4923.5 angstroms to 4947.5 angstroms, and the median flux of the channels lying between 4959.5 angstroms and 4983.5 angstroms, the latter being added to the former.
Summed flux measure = 3305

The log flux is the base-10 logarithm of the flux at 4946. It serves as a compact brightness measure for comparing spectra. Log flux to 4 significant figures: 2.140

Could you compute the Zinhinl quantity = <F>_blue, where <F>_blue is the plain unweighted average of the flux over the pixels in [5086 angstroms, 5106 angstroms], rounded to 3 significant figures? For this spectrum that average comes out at 126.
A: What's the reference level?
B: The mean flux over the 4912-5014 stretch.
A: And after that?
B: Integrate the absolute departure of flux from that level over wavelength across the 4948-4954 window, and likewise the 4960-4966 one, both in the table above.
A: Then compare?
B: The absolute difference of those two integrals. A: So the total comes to 10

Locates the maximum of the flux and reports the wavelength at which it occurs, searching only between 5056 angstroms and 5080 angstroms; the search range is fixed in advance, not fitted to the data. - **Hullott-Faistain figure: 5063 angstroms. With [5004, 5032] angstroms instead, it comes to 5024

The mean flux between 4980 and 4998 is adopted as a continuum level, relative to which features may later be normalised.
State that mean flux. 128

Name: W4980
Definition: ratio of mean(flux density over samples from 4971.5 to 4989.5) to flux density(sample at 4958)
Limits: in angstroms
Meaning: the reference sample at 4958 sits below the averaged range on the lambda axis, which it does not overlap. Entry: 1.12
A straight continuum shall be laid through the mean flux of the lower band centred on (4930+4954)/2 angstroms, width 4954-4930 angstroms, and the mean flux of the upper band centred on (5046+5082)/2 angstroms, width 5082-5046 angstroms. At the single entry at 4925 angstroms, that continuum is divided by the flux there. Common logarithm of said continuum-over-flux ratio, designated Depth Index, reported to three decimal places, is 0.016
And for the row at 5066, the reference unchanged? 0.017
